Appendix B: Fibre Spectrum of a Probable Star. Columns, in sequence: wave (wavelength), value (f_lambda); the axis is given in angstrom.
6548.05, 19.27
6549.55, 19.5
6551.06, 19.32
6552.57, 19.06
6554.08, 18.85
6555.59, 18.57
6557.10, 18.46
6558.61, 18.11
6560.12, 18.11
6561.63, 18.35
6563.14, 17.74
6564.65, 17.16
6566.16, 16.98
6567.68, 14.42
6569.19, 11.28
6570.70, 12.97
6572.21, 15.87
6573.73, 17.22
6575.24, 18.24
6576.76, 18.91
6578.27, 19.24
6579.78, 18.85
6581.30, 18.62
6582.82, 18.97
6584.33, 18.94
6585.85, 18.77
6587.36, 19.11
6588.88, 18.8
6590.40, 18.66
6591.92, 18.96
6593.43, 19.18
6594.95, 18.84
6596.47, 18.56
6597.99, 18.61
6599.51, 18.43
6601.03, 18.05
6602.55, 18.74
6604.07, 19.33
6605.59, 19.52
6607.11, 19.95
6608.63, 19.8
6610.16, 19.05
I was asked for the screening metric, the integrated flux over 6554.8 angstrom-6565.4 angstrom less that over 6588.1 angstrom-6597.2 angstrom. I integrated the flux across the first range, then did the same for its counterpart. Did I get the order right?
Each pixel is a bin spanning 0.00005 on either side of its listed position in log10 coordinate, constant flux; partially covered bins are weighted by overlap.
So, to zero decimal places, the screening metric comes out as 20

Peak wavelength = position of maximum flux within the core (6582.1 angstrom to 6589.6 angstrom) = 6587.36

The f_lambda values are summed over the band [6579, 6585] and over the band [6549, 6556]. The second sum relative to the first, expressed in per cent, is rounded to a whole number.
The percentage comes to 126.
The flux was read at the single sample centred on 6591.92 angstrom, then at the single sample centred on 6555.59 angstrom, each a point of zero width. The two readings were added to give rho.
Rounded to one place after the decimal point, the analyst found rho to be 37.5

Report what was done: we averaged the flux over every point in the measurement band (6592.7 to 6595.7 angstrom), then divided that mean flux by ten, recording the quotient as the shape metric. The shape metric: 1.90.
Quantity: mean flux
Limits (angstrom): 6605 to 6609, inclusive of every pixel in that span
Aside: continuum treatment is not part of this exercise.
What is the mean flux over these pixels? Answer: 19.8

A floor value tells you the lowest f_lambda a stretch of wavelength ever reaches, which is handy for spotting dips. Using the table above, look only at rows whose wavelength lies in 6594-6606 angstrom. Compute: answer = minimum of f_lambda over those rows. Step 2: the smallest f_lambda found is 18.05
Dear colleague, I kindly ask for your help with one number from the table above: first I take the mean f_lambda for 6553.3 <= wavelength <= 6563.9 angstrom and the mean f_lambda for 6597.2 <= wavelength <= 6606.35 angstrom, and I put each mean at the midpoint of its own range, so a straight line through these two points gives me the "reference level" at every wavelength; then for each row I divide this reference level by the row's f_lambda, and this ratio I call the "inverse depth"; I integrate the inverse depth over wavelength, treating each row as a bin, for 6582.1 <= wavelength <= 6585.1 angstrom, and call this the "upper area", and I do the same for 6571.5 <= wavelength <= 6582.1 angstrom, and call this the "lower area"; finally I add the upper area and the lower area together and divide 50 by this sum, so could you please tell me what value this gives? 3.6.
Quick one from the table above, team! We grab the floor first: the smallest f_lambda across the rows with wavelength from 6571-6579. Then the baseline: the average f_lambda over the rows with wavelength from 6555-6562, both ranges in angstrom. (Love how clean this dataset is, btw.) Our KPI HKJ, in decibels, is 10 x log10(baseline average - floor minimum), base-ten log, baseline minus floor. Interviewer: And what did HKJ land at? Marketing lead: 3.9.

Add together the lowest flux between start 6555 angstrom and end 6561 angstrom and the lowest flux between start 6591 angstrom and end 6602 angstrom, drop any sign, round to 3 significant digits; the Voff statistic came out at 36.2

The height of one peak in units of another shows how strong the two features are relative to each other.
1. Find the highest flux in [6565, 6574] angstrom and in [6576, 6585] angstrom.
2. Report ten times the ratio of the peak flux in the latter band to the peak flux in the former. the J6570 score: 11.2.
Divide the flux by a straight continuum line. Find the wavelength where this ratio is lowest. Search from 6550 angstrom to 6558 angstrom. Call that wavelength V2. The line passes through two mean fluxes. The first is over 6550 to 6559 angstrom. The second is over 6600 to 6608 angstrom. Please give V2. 6557.10 angstrom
